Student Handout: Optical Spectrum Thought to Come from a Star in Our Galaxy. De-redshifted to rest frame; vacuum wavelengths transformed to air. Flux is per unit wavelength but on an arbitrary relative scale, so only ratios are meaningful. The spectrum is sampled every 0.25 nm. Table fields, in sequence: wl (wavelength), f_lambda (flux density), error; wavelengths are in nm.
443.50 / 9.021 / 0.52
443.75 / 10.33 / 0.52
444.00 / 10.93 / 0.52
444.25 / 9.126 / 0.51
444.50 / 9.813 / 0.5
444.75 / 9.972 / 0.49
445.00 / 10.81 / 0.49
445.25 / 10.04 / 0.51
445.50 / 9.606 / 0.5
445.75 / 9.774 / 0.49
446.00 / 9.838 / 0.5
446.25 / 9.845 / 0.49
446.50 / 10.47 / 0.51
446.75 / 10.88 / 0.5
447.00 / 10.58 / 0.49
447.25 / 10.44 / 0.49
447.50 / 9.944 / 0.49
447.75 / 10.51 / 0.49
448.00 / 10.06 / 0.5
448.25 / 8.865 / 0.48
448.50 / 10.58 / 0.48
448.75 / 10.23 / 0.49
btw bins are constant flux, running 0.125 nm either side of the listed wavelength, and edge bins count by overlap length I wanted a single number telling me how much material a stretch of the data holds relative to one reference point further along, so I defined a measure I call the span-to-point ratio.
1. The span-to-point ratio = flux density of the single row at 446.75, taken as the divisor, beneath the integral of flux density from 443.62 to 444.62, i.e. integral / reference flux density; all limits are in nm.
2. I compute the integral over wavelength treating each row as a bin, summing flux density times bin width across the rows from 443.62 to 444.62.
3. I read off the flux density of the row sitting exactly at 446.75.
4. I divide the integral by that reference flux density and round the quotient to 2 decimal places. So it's 0.92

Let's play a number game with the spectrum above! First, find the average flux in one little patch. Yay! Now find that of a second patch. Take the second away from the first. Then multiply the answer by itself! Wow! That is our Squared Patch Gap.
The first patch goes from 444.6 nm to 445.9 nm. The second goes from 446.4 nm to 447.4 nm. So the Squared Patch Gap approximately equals 0.30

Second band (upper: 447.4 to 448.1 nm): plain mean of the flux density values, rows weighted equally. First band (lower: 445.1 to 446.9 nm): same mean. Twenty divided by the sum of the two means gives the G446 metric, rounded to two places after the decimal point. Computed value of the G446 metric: 0.99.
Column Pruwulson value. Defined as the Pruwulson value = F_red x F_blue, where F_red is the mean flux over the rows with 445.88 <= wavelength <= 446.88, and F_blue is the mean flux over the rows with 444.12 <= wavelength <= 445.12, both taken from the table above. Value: 102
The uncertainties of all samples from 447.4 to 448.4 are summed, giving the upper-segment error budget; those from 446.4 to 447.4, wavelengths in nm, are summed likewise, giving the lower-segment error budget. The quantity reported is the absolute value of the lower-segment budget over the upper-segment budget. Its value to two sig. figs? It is 1.0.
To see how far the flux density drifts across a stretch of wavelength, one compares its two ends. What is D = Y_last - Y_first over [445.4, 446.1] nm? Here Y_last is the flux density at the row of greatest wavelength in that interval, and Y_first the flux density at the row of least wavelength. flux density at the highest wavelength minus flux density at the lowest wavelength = 0.23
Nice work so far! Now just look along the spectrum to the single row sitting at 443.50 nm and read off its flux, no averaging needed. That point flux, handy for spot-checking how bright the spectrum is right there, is 9.021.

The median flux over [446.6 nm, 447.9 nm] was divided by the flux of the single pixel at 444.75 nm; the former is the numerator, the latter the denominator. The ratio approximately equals 1.05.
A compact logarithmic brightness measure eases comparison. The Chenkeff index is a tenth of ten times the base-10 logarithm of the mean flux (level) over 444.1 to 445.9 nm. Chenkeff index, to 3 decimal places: 0.995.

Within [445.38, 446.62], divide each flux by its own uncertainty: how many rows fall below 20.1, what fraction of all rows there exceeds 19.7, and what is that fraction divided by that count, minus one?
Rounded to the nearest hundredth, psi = -0.85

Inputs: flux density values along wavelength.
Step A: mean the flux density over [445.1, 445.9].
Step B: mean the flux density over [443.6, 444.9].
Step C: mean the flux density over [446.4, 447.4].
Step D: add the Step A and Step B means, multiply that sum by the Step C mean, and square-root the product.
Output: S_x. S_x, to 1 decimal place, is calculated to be 14.5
